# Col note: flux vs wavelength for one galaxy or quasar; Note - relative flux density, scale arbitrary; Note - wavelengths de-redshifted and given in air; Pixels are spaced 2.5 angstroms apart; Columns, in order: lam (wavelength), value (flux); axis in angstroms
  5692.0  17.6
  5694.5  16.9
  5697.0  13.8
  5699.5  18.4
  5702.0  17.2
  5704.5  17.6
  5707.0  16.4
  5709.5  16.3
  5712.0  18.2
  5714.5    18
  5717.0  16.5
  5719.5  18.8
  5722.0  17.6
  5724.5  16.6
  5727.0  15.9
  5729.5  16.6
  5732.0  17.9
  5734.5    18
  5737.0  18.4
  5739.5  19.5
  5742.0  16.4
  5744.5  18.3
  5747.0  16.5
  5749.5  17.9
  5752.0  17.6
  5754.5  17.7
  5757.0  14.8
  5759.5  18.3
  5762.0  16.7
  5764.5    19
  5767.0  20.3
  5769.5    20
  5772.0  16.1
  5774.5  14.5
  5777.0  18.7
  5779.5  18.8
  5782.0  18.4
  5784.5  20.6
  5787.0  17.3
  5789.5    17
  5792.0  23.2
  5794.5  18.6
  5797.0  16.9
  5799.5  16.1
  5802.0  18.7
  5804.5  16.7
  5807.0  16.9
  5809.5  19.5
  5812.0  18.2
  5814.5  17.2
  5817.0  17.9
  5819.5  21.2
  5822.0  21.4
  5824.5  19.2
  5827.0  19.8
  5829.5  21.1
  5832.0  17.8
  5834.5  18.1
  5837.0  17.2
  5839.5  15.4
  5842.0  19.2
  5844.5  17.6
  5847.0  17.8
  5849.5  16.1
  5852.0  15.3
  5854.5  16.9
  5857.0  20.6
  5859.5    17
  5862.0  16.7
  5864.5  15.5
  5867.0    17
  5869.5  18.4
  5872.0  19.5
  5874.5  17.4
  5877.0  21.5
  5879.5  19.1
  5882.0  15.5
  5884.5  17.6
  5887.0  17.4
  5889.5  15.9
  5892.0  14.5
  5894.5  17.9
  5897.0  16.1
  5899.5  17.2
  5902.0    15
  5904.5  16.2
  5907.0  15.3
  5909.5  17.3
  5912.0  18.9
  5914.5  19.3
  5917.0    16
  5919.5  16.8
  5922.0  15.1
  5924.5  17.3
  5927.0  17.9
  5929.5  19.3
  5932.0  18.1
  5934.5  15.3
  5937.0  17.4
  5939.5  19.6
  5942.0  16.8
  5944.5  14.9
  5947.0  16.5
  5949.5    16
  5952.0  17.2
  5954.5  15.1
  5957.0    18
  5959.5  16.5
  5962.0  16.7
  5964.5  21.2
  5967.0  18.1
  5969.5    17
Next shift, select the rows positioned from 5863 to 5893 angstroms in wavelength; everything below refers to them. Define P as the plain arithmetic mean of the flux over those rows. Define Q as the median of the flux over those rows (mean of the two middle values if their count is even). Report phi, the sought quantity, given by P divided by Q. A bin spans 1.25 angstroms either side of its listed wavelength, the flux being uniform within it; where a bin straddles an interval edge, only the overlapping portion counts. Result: 1.00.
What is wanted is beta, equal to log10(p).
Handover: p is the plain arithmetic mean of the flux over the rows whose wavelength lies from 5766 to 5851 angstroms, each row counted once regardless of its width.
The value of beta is 1.26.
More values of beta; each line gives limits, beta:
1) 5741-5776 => 1.24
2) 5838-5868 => 1.23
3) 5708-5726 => 1.24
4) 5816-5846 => 1.27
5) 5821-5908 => 1.24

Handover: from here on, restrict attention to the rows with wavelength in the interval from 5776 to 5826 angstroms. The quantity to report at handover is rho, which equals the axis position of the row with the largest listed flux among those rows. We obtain 5792.0 angstroms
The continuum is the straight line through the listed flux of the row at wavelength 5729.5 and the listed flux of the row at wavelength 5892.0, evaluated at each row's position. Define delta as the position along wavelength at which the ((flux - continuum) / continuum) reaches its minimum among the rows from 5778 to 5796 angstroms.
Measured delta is 5789.5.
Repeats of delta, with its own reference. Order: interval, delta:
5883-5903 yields 5892.0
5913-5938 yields 5922.0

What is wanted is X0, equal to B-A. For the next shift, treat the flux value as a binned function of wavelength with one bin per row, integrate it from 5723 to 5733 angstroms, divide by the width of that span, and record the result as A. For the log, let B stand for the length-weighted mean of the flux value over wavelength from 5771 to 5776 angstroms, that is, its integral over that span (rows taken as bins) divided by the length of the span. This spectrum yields -1.3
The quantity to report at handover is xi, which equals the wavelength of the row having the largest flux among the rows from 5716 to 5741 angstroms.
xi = 5739.5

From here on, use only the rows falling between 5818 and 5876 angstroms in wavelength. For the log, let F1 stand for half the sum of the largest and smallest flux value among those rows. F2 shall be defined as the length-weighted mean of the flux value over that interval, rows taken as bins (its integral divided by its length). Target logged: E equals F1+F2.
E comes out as 36.5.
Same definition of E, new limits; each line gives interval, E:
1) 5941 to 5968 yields 35.0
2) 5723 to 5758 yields 34.5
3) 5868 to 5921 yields 35.3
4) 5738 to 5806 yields 36.8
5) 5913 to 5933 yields 34.7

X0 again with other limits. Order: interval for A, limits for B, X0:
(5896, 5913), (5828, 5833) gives 3.0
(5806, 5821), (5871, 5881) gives 0.7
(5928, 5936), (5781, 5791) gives 0.9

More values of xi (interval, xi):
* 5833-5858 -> 5857.0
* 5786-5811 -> 5792.0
